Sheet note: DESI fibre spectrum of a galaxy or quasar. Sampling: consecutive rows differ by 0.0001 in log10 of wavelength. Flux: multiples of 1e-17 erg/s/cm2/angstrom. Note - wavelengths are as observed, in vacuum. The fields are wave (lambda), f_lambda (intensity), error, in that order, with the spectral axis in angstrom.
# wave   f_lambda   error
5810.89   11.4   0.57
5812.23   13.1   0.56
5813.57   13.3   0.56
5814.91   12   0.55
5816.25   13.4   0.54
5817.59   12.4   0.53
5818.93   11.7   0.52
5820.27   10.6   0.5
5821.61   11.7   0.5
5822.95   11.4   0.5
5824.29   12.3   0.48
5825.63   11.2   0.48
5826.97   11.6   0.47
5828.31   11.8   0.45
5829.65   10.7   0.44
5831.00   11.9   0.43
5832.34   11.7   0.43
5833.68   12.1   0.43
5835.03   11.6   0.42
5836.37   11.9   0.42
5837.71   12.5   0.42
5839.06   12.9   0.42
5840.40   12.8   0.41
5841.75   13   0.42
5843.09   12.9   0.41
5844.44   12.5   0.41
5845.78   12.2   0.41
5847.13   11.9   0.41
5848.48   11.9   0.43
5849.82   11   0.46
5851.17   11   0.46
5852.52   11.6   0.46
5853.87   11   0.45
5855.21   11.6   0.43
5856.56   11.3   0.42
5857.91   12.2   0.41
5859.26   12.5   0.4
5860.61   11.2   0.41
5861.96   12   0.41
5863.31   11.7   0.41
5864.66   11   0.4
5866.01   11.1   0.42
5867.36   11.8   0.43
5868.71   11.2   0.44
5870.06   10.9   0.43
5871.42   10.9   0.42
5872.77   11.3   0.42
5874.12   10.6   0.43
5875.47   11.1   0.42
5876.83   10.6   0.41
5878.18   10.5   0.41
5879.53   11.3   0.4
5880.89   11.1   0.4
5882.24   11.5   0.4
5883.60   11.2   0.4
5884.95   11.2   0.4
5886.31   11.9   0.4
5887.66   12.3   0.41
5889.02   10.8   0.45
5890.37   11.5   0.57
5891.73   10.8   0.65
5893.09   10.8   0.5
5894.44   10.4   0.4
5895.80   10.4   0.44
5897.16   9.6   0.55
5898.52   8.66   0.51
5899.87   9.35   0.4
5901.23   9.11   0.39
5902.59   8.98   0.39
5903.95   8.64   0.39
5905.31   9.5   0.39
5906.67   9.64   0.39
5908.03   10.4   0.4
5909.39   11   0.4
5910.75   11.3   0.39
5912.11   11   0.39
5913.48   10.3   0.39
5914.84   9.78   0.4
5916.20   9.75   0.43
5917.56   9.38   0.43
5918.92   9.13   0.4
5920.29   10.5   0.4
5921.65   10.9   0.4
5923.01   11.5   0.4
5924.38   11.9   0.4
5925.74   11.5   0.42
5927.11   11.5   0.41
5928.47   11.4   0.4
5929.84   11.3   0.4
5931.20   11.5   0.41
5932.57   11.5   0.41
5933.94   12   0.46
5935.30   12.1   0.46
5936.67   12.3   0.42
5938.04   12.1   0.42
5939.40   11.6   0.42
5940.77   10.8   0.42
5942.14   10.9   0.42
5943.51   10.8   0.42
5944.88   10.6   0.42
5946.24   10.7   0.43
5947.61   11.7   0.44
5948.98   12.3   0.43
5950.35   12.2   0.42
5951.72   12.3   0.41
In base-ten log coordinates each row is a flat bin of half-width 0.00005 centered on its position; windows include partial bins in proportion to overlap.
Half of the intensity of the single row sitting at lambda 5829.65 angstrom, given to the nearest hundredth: 5.35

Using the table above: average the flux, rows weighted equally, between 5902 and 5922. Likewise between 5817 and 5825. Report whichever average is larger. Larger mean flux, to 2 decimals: 11.68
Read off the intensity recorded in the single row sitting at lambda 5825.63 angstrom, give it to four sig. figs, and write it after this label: 11.20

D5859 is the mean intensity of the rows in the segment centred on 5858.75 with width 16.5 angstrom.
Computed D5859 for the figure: 11.5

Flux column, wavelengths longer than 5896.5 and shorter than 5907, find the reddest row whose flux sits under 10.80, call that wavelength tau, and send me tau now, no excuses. 5906.67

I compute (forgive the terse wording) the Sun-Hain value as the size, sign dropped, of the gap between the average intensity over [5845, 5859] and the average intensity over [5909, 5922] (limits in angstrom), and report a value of 1.3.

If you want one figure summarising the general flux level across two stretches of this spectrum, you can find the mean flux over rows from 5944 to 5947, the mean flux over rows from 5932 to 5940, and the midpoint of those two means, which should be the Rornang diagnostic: 11.3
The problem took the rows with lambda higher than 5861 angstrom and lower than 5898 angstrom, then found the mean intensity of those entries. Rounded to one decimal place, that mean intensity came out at 11.1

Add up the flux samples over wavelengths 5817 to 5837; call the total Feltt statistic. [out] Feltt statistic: 175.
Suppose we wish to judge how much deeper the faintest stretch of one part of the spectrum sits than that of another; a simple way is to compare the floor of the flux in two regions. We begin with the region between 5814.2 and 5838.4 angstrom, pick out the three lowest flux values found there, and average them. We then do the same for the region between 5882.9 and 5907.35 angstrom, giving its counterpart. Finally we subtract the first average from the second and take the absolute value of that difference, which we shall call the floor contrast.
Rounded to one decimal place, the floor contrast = 2.1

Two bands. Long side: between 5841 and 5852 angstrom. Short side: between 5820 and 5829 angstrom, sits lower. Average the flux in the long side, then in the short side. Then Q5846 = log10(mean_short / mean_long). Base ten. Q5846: -0.02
